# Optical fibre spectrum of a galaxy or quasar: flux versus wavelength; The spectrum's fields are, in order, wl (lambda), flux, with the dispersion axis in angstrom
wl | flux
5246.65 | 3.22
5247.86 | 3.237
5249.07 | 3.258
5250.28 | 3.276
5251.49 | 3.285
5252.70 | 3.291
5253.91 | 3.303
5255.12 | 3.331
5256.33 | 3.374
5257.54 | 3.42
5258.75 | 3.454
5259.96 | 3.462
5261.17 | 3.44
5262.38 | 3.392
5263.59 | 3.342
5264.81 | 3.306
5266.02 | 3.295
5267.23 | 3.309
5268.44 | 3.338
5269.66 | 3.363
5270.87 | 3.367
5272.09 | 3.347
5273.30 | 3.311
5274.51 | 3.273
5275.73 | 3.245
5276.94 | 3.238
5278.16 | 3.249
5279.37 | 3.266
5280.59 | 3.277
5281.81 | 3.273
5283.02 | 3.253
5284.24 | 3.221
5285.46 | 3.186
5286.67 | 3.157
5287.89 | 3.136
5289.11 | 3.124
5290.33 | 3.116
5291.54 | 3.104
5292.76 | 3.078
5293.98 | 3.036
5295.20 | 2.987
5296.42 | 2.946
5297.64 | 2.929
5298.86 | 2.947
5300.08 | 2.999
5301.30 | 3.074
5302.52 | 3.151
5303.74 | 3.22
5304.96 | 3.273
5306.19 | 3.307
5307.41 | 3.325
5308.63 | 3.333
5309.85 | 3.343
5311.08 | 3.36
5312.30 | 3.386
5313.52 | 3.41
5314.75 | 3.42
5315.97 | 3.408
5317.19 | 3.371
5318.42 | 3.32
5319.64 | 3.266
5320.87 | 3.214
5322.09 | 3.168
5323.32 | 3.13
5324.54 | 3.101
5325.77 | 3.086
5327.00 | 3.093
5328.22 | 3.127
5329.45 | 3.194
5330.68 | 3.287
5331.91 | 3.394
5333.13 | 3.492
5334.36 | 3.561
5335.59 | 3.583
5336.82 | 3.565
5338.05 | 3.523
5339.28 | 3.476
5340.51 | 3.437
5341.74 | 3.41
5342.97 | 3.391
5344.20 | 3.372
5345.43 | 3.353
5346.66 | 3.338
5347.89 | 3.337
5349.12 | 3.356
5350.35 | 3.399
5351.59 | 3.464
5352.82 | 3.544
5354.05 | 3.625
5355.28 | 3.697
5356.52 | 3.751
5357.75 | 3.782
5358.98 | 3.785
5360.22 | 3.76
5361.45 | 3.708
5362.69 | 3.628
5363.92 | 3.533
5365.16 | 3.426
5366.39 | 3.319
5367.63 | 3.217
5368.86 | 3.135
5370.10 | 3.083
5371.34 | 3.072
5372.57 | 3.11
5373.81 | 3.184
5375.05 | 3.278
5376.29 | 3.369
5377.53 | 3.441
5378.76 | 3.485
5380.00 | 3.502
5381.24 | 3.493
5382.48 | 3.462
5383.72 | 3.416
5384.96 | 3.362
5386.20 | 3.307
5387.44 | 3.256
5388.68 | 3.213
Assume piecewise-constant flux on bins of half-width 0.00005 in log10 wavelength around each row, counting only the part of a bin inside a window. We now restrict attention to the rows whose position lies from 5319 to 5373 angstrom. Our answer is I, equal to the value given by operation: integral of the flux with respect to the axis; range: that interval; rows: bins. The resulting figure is 183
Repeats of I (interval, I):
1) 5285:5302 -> 52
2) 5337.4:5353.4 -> 55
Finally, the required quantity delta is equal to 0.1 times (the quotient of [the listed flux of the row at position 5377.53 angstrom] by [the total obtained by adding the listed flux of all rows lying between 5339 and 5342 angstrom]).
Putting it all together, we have 0.033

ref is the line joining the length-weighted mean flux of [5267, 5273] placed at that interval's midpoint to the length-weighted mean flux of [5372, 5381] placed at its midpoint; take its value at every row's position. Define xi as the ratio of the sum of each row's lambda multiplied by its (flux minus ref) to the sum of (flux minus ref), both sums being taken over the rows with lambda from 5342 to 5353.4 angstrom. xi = 5350.6 angstrom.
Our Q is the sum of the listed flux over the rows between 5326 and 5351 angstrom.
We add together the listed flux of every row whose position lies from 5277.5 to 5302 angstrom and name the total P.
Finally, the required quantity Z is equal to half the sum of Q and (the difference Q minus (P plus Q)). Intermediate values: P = 62.4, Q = 68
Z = 2.7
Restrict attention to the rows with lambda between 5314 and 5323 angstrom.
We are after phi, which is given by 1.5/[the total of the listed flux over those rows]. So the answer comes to 0.0647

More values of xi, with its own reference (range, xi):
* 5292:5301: 5296.7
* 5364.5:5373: 5370.7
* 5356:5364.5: 5359.7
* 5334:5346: 5337.6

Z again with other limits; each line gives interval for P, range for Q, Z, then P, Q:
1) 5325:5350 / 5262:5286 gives -0.8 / 67.4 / 66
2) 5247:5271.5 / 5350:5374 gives 1.2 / 66.8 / 69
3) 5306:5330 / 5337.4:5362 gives 2.6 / 65.4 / 71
